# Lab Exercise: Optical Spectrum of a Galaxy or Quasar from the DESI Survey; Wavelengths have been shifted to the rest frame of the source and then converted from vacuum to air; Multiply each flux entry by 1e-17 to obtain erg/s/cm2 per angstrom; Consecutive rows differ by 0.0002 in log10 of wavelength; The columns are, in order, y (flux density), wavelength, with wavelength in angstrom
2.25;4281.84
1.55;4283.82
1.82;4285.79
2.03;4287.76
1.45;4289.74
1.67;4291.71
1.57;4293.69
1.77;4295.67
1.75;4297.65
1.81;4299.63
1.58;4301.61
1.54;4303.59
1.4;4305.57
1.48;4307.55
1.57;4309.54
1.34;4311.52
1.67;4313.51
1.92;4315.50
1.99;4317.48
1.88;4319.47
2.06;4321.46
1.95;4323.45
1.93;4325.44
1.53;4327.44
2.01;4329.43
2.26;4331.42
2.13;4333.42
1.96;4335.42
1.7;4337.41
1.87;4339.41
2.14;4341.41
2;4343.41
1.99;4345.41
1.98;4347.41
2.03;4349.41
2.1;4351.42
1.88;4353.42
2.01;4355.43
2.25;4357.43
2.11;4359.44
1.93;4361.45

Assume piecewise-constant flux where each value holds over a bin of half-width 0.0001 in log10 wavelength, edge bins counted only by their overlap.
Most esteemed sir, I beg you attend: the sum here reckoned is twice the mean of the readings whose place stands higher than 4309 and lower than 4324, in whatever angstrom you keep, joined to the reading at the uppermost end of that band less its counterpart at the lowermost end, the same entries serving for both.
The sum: 4.0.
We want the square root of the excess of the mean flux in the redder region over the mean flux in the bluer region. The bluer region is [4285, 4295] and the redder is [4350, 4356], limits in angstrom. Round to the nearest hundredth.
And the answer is 0.54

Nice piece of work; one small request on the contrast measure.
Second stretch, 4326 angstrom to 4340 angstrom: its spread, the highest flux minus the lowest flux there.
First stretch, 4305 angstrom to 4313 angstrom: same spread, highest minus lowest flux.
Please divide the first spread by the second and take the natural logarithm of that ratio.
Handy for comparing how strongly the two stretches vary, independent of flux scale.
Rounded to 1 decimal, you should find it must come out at -1.2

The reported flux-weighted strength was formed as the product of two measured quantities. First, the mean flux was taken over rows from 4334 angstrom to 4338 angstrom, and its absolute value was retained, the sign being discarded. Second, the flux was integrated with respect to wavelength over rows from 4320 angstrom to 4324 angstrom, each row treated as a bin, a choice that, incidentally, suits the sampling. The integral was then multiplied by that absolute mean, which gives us 15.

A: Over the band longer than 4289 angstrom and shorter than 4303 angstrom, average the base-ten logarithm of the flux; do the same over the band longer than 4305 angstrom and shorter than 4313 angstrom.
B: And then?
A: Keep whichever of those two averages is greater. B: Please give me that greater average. 0.218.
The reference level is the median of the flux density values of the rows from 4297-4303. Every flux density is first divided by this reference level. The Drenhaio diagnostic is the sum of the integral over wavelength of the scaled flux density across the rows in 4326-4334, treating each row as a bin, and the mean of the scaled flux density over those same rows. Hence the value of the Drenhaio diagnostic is 10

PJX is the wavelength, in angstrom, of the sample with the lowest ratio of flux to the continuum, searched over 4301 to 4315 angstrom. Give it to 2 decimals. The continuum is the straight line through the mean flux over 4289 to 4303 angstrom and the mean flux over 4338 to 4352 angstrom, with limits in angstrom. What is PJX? 4311.52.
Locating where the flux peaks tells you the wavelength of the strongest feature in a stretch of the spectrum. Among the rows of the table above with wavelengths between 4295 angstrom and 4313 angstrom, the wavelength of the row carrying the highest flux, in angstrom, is 4299.63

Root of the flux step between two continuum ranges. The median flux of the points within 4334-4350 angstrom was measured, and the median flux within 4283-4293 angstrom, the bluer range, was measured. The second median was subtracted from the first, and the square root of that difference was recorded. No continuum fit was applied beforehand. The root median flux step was 0.56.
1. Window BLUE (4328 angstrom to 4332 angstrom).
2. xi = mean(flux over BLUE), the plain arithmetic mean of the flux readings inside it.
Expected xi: 2.1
